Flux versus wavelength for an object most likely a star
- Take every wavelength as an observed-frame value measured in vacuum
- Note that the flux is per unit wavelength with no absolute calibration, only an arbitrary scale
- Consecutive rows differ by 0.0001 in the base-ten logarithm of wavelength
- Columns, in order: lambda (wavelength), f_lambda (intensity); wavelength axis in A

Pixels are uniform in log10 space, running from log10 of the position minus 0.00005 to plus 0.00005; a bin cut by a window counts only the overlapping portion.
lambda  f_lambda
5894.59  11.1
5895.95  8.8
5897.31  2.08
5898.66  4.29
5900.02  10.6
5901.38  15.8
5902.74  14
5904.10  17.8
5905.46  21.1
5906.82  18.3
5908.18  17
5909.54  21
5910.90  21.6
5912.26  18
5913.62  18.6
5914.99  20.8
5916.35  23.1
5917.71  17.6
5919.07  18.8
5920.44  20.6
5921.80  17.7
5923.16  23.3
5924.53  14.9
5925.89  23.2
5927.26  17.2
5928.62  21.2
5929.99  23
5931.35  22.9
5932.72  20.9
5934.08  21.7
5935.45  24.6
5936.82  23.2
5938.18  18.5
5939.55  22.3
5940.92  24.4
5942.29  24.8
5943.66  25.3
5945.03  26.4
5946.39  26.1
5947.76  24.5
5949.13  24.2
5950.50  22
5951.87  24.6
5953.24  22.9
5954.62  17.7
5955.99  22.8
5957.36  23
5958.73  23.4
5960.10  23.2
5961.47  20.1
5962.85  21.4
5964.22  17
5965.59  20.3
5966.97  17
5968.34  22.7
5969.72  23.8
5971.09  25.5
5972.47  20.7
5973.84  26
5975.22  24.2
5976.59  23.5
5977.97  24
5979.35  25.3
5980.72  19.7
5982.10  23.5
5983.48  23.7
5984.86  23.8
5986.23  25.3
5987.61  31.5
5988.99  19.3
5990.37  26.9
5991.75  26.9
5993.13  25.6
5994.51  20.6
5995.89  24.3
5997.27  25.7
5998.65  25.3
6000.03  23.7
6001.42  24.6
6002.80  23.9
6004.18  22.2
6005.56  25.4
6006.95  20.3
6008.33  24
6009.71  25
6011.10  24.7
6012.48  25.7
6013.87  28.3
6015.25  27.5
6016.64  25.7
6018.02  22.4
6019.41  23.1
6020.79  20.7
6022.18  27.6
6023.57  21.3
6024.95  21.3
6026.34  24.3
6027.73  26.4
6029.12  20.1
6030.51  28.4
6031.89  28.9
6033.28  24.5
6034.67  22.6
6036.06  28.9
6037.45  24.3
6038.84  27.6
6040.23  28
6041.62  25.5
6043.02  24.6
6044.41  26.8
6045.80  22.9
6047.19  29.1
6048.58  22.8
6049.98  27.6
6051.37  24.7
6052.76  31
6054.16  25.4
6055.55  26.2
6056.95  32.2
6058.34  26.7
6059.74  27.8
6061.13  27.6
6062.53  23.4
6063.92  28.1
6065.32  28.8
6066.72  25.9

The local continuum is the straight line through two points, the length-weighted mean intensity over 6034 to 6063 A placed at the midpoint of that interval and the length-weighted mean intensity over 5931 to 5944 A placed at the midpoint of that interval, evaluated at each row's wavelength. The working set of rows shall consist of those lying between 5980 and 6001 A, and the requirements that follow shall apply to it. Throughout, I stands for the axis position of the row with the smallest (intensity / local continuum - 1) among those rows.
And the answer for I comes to 5988.99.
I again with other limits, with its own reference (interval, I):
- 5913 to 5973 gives 5924.53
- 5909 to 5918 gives 5917.71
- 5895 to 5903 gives 5897.31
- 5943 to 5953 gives 5950.50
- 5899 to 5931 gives 5900.02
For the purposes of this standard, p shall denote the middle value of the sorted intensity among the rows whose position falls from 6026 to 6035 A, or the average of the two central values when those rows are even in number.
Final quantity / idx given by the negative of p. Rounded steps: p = 24.5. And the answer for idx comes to -24.5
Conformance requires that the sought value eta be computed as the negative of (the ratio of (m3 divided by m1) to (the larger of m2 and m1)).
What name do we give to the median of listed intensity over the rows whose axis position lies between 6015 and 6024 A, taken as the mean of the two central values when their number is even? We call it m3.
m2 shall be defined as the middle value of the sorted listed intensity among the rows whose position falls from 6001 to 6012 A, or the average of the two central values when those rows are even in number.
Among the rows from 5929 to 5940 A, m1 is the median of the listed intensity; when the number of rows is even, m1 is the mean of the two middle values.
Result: -0.042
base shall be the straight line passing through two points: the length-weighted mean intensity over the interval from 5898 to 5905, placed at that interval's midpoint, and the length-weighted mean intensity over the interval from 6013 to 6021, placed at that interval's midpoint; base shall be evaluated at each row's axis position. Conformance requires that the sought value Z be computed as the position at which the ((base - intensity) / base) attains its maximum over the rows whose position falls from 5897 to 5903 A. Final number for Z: 5897.31 A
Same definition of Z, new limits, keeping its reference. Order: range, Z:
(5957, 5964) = 5961.47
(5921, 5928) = 5924.53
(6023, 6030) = 6029.12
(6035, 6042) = 6037.45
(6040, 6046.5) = 6045.80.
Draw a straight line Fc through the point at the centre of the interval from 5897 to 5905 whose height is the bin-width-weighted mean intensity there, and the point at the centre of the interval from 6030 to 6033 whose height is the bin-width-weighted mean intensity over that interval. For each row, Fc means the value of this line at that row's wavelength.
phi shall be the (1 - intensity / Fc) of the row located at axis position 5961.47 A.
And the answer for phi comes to 0.0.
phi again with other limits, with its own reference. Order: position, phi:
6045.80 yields 0.2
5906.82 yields -0.5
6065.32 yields 0.1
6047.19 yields 0.0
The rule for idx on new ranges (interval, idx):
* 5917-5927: -18.8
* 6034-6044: -25.5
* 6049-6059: -26.7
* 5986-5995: -25.6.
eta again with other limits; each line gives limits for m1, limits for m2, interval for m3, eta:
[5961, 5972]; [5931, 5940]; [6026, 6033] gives -0.057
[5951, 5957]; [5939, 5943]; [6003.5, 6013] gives -0.044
